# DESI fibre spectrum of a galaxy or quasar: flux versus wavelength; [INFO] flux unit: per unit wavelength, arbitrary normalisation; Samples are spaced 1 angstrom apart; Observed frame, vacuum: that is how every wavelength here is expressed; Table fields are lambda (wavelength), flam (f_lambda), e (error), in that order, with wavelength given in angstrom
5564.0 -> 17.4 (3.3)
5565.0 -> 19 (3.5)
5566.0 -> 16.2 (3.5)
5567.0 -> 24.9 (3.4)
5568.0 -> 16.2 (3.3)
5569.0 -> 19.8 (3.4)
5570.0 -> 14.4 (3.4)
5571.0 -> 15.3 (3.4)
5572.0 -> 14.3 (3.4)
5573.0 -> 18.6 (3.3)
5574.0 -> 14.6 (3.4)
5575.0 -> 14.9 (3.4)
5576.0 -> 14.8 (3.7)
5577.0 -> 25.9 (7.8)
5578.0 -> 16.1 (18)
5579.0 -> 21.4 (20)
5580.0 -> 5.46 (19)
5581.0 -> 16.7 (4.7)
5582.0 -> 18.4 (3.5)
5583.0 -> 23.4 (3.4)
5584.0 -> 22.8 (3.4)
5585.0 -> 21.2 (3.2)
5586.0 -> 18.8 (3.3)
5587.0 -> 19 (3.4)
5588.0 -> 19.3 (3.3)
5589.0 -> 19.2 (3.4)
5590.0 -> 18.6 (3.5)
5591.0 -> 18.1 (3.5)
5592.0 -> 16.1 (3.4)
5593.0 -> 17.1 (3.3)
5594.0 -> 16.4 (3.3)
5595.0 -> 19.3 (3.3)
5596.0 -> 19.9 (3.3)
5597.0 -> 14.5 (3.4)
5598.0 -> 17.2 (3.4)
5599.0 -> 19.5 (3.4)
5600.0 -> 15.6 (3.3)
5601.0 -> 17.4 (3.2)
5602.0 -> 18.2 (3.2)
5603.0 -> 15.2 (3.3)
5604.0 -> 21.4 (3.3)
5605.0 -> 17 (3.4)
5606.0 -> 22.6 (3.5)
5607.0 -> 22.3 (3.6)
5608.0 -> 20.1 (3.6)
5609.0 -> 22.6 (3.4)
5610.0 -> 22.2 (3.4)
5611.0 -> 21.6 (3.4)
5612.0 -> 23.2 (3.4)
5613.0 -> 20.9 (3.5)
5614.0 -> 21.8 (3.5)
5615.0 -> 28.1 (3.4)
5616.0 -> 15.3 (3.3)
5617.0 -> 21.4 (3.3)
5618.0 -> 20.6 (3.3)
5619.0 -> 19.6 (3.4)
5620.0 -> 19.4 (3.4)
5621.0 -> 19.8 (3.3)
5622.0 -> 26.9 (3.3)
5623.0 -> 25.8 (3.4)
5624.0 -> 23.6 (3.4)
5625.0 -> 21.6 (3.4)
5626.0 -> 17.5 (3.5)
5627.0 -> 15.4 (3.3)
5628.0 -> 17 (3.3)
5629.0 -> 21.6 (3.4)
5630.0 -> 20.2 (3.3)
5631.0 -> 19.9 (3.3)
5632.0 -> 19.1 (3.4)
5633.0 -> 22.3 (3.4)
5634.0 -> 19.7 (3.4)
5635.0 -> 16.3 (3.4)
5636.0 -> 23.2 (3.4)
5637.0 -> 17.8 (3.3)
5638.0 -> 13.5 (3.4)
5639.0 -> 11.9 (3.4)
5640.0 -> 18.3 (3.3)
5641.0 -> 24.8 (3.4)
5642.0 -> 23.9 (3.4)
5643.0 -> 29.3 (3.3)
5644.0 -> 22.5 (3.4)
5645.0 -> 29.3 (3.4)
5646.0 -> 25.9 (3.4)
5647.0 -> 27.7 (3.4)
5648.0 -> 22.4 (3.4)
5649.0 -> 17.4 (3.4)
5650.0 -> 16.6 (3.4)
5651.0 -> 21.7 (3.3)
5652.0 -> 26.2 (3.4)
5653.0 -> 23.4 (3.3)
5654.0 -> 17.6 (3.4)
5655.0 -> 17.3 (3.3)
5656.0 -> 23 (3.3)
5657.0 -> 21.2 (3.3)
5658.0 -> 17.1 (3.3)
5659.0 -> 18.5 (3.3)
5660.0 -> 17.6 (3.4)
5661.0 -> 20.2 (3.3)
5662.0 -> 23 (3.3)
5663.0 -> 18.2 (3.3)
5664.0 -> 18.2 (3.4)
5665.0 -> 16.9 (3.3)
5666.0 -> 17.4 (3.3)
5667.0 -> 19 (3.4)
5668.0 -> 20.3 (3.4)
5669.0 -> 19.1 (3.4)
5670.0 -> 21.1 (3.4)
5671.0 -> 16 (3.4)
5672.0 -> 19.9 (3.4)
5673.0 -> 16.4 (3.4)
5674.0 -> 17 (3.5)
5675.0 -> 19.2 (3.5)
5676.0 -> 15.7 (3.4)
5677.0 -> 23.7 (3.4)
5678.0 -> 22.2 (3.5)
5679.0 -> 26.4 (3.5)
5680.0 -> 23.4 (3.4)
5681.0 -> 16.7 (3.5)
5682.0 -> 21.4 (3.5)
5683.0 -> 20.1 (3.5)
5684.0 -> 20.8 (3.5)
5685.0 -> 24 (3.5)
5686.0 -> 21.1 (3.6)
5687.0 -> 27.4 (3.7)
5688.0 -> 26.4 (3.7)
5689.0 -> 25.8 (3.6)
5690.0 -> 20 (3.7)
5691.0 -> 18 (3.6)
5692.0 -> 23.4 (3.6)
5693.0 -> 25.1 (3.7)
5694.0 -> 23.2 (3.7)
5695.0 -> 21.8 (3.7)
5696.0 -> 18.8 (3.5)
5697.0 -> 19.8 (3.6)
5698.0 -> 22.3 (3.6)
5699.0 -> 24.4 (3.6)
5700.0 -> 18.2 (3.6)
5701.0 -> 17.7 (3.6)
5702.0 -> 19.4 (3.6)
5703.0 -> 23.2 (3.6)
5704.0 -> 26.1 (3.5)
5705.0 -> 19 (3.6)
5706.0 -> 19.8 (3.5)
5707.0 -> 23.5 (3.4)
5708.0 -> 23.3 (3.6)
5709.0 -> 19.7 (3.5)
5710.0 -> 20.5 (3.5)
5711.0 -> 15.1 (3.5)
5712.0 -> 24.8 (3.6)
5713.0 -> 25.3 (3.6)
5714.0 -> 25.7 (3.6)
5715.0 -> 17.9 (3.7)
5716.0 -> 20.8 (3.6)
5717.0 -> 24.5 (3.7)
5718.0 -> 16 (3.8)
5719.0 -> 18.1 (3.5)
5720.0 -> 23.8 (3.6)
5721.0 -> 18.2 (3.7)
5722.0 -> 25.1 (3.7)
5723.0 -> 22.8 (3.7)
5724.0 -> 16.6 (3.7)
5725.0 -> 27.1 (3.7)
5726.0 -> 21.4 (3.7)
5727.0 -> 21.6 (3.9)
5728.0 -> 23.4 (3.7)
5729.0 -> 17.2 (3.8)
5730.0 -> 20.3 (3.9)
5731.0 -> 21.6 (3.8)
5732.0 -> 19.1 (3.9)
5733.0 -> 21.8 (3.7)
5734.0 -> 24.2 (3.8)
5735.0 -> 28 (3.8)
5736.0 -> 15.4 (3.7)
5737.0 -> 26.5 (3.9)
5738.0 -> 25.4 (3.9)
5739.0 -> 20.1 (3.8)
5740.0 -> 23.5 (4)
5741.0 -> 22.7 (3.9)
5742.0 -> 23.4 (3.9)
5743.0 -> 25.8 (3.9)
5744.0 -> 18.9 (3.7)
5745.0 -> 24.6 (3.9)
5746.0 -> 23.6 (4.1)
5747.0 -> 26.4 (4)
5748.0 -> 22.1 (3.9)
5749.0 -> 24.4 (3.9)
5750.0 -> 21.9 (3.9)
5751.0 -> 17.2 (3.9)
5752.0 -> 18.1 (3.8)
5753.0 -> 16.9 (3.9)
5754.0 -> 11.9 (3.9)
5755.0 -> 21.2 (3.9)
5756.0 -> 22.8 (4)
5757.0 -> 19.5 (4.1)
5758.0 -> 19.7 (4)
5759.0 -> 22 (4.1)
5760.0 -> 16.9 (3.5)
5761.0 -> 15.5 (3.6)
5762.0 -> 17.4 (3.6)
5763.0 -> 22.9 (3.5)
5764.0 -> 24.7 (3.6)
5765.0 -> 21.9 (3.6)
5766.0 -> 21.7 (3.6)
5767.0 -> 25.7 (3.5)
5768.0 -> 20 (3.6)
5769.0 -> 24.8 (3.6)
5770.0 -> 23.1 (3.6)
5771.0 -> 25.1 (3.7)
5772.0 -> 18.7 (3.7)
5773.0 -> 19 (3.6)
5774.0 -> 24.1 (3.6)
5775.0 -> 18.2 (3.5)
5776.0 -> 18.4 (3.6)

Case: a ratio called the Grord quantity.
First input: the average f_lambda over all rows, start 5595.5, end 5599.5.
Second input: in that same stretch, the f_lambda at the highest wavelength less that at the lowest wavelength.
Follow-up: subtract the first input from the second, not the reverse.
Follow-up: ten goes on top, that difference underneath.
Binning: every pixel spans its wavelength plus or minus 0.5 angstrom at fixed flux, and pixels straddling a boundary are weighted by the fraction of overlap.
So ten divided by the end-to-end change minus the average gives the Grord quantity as -0.550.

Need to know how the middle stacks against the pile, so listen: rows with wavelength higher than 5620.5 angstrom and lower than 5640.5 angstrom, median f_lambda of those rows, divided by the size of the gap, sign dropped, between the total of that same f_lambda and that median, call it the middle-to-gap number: 0.053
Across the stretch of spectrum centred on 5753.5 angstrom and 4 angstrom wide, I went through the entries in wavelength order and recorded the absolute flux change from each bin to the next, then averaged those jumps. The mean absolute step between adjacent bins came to 5.2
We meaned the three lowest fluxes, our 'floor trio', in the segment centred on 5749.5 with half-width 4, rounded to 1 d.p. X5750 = 17.4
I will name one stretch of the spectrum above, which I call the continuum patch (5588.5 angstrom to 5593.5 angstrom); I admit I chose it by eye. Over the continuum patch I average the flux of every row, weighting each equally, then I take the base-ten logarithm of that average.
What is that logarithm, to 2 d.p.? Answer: 1.25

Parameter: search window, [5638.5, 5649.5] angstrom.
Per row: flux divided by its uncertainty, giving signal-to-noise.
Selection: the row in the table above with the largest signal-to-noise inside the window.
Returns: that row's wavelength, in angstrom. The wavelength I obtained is 5643.0 angstrom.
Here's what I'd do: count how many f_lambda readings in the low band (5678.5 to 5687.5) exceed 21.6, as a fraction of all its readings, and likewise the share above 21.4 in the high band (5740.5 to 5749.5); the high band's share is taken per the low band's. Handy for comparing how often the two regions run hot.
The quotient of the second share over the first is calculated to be 2.0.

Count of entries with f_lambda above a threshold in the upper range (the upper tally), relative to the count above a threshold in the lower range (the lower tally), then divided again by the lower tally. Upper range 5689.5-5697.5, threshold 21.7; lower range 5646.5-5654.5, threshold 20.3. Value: 0.16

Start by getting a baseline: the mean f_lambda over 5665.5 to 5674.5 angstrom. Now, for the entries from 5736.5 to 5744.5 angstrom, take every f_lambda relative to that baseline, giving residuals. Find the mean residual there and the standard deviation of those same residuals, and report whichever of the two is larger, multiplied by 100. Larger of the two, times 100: 482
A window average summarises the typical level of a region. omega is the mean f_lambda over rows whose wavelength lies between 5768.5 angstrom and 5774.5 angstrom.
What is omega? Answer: 22.5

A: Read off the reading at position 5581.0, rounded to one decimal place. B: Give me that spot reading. 16.7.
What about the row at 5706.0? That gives 19.8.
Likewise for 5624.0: 23.6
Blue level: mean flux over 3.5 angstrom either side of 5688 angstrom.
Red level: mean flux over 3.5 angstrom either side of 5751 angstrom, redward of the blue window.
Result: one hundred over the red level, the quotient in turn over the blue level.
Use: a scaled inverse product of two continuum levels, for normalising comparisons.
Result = 0.227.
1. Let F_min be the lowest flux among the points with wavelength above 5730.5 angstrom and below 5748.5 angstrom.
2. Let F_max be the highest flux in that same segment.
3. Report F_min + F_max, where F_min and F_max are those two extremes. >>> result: 43.4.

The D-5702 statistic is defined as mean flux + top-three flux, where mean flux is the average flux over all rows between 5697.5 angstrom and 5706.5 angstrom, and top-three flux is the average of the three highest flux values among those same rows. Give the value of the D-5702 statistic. 45.7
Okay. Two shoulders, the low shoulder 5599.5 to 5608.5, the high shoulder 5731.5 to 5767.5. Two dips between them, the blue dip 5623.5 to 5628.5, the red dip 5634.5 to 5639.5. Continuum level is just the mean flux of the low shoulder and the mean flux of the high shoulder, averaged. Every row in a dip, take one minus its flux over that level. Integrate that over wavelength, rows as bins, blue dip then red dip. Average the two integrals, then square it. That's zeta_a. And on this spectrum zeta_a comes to 0.35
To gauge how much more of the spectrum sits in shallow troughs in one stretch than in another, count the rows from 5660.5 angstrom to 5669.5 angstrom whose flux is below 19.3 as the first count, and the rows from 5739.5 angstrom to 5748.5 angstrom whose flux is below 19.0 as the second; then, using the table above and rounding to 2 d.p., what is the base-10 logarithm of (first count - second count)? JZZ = 0.70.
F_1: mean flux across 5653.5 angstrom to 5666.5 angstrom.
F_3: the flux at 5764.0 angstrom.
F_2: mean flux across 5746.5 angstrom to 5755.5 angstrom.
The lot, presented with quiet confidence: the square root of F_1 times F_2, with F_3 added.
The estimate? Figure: 44.2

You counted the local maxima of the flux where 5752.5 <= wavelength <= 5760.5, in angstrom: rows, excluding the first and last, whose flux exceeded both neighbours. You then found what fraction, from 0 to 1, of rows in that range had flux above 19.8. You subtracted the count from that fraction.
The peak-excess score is -1.6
